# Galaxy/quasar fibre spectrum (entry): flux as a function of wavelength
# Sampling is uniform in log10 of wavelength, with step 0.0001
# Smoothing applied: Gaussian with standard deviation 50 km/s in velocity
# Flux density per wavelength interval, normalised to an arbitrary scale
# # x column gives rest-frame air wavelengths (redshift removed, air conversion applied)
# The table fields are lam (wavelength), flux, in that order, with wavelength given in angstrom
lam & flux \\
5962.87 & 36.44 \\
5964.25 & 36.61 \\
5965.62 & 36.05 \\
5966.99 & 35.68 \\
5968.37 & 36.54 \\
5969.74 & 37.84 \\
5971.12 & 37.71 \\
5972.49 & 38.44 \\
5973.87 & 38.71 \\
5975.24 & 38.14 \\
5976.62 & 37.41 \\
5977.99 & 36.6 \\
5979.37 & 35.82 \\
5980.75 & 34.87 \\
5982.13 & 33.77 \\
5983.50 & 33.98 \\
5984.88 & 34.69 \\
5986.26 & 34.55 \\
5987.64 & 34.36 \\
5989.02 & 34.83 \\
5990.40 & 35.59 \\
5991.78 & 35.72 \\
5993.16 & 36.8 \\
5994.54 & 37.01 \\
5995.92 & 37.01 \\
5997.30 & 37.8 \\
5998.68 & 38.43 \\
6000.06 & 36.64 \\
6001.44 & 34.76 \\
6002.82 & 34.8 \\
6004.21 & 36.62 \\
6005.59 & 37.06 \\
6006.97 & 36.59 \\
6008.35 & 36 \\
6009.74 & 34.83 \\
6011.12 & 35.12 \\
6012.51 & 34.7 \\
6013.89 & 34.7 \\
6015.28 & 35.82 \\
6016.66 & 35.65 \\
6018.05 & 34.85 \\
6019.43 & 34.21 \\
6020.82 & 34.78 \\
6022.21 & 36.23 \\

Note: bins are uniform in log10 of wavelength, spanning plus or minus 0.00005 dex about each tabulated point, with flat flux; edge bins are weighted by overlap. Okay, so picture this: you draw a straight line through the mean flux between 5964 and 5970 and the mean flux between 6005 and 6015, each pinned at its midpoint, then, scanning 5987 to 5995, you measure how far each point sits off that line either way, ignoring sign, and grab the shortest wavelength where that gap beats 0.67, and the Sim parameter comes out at 5987.64 angstrom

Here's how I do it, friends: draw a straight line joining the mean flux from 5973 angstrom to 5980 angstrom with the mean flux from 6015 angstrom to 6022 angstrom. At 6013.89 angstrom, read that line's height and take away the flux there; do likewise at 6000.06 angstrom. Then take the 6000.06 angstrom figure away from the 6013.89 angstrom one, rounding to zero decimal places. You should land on 1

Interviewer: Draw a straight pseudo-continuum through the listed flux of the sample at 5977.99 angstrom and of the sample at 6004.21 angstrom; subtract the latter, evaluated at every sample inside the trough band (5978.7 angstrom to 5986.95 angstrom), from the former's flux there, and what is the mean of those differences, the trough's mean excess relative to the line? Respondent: -2.0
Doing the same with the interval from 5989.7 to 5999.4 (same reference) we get 0.3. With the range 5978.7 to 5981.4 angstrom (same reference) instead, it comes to -1.3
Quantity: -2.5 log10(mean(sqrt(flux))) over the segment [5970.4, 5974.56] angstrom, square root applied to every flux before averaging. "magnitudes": -1.98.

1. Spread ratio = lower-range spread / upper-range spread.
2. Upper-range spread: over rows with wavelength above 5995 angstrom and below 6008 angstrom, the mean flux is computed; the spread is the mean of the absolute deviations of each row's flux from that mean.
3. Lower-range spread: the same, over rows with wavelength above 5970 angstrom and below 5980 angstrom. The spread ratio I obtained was 1.0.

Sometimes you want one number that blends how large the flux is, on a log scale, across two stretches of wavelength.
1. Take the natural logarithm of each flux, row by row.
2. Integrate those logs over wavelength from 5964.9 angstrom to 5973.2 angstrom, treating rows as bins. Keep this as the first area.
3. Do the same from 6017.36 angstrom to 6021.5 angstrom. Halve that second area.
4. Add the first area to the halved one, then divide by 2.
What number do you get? 19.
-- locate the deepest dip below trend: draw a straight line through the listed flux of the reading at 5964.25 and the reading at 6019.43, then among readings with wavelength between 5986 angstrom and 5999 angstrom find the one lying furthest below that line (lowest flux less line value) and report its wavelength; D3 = 5987.64 angstrom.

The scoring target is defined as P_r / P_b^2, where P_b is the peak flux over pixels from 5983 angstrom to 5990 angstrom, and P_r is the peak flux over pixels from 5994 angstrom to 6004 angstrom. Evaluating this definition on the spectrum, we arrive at 0.0317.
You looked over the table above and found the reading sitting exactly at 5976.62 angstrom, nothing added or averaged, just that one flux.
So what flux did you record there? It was 37.41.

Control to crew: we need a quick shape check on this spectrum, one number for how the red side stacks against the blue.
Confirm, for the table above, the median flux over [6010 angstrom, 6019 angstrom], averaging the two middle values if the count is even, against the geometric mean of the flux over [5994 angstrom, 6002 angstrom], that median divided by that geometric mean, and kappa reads 0.95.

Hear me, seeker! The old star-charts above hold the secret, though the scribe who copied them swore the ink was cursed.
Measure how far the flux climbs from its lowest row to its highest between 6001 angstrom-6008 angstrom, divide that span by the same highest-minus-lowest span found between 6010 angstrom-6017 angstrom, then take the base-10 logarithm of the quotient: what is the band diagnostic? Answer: 0.31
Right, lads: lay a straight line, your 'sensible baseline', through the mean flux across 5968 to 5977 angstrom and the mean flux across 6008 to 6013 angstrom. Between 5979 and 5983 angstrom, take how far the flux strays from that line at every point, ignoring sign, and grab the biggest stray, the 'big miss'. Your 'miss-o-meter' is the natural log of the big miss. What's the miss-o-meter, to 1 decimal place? 1.2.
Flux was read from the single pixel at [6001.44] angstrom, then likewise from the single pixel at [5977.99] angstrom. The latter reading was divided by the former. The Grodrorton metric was 1.05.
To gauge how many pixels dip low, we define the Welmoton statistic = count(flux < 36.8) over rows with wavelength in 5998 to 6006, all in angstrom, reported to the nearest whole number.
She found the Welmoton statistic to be 4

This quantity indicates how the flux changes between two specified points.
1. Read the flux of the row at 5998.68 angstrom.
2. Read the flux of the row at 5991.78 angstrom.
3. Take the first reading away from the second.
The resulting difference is -2.7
